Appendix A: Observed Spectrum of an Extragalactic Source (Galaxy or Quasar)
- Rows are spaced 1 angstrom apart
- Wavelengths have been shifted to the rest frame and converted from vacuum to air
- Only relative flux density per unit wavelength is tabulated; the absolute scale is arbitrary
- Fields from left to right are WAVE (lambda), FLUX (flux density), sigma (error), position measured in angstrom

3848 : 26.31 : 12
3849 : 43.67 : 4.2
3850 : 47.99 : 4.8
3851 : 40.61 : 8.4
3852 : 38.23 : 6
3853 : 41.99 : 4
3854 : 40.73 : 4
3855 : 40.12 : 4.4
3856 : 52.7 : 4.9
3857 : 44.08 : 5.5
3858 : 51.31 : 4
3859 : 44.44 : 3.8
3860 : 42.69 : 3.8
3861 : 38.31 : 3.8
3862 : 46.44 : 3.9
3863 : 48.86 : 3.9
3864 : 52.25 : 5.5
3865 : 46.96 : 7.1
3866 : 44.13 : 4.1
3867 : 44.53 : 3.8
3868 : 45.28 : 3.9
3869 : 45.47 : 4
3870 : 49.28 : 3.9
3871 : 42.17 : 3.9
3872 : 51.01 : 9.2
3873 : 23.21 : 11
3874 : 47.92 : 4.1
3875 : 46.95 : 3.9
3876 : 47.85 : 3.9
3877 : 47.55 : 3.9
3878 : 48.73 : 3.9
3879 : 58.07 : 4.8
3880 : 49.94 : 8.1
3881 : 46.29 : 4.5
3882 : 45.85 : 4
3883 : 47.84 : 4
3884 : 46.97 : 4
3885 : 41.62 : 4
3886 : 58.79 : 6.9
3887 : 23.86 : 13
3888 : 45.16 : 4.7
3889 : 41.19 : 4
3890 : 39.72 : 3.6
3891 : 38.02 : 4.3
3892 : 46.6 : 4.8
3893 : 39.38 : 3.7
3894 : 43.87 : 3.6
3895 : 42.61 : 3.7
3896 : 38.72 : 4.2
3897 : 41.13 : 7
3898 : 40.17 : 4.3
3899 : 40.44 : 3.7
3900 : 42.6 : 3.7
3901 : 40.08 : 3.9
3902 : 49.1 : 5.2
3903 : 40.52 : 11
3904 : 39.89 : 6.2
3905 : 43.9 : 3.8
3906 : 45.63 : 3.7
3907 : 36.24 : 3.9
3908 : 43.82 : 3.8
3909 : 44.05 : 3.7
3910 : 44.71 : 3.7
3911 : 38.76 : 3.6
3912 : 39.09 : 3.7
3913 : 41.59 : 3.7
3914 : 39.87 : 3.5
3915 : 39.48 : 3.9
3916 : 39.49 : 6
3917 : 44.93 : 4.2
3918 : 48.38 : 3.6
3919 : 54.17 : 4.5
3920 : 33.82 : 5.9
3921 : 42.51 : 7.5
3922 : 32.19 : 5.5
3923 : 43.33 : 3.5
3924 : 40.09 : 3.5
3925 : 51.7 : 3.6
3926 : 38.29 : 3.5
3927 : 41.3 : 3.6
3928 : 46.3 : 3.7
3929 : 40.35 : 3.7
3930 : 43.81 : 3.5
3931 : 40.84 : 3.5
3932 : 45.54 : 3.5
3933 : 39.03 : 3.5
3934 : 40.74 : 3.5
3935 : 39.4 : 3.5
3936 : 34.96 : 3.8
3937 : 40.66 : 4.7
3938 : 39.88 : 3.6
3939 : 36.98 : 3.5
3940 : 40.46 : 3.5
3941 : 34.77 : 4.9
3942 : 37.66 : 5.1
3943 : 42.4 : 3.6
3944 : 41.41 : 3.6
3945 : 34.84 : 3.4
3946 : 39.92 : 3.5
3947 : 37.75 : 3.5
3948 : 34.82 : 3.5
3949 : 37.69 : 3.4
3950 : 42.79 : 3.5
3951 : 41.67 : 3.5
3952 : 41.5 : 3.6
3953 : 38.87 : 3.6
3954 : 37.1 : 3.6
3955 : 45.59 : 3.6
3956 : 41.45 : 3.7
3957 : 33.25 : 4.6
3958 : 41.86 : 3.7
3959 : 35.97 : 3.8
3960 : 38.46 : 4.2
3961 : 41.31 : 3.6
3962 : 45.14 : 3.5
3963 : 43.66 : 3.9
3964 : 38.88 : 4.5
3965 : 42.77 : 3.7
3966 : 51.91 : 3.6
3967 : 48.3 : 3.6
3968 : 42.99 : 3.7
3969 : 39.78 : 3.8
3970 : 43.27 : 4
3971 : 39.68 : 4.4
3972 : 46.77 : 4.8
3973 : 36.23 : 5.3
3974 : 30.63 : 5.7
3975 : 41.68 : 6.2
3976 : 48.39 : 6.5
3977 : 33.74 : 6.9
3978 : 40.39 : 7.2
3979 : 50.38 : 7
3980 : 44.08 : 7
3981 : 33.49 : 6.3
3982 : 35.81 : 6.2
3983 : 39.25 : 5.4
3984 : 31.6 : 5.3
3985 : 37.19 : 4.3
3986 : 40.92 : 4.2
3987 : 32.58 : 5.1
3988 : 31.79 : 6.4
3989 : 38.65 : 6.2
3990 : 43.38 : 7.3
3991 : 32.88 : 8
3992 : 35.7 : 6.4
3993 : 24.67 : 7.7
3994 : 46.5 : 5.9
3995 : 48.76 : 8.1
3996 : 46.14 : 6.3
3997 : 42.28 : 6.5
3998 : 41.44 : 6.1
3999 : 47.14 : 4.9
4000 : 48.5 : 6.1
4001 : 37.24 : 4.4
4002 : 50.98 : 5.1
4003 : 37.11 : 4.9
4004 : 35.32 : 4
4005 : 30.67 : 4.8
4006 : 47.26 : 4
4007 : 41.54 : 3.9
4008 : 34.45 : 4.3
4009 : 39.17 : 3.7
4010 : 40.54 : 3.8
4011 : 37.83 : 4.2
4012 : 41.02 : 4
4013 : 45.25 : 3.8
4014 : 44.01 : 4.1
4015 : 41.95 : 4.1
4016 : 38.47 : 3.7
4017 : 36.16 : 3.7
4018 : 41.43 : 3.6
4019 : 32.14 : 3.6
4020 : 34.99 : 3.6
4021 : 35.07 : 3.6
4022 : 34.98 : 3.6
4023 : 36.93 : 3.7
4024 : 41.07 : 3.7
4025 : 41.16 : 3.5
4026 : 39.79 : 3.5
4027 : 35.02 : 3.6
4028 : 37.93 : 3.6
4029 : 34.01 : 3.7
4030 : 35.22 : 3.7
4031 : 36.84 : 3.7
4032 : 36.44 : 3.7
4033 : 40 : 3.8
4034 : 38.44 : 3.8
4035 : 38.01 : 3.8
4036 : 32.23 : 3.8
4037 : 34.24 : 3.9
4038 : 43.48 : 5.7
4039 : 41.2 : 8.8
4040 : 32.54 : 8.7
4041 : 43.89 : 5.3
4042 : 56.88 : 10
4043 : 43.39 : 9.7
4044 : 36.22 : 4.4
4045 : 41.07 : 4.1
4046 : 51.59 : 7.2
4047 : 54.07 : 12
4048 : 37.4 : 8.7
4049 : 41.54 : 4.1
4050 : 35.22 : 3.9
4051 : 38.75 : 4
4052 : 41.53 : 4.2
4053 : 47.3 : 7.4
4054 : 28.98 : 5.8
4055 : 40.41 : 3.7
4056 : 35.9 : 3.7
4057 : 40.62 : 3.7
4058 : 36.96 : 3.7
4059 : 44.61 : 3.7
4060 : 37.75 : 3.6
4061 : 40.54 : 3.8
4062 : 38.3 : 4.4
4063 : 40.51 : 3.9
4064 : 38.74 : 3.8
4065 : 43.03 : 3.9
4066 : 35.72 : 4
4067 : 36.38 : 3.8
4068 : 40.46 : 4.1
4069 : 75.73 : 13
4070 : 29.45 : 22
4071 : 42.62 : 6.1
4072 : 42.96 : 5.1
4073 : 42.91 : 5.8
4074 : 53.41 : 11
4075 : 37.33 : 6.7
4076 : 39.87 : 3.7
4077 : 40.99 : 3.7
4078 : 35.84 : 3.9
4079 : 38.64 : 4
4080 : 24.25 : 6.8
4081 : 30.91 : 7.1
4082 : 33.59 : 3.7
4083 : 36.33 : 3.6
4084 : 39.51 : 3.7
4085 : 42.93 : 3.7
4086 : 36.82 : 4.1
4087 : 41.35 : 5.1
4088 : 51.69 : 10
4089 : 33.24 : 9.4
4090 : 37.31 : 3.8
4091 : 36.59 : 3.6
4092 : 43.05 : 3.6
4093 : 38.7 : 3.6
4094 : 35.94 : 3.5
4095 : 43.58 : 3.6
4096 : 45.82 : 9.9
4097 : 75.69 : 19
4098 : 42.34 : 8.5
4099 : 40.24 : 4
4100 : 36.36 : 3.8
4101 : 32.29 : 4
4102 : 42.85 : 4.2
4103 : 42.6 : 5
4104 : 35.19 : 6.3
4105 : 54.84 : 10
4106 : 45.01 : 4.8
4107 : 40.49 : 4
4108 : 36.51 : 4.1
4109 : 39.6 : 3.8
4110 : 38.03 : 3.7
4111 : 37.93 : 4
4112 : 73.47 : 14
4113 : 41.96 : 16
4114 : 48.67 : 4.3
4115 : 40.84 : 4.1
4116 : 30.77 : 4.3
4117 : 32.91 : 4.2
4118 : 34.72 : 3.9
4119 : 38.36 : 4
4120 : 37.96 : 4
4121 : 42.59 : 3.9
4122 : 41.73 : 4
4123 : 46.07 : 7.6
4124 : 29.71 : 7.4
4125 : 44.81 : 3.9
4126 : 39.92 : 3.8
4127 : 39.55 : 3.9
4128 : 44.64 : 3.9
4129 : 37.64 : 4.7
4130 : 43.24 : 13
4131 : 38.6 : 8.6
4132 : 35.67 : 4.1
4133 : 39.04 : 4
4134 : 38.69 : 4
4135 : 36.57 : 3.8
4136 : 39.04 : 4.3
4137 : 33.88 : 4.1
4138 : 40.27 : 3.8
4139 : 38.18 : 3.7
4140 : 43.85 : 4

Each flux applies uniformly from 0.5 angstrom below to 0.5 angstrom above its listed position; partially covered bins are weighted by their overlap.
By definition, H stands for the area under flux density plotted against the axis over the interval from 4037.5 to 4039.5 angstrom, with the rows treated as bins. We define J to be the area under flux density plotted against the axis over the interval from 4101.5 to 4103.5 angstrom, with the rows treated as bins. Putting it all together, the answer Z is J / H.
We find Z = 1.01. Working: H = 85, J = 85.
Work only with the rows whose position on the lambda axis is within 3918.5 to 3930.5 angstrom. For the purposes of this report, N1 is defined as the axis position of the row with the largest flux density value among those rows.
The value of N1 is 3919 angstrom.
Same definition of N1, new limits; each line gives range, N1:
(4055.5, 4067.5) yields 4059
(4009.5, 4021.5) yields 4013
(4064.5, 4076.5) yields 4069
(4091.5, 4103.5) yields 4097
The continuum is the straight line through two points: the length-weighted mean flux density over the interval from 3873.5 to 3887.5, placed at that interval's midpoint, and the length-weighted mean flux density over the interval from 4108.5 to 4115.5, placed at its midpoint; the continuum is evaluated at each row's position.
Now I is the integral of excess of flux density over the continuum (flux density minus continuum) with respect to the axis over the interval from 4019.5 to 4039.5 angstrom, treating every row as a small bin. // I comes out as -177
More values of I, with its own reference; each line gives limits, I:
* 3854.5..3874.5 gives -41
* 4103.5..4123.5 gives -78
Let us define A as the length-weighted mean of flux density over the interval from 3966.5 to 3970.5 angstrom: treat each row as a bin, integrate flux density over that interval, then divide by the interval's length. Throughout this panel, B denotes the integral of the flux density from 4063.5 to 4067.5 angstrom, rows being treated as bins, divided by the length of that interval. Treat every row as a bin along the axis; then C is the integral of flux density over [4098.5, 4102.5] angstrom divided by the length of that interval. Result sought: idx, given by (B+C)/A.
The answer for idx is 1.75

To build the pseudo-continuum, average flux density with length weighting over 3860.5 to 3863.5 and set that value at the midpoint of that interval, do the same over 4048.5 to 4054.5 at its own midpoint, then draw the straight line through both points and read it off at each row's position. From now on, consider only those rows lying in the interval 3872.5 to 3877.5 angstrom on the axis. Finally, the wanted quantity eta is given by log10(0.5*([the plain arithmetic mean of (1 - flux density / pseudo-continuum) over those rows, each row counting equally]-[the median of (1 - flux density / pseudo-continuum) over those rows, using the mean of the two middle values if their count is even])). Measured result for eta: -1.3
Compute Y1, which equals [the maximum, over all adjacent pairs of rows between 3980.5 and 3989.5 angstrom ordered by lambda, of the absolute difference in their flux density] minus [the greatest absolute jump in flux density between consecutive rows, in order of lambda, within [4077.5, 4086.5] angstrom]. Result -6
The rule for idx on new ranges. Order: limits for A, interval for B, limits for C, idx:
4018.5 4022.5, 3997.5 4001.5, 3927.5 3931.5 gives 2.52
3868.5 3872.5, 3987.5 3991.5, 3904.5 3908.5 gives 1.68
